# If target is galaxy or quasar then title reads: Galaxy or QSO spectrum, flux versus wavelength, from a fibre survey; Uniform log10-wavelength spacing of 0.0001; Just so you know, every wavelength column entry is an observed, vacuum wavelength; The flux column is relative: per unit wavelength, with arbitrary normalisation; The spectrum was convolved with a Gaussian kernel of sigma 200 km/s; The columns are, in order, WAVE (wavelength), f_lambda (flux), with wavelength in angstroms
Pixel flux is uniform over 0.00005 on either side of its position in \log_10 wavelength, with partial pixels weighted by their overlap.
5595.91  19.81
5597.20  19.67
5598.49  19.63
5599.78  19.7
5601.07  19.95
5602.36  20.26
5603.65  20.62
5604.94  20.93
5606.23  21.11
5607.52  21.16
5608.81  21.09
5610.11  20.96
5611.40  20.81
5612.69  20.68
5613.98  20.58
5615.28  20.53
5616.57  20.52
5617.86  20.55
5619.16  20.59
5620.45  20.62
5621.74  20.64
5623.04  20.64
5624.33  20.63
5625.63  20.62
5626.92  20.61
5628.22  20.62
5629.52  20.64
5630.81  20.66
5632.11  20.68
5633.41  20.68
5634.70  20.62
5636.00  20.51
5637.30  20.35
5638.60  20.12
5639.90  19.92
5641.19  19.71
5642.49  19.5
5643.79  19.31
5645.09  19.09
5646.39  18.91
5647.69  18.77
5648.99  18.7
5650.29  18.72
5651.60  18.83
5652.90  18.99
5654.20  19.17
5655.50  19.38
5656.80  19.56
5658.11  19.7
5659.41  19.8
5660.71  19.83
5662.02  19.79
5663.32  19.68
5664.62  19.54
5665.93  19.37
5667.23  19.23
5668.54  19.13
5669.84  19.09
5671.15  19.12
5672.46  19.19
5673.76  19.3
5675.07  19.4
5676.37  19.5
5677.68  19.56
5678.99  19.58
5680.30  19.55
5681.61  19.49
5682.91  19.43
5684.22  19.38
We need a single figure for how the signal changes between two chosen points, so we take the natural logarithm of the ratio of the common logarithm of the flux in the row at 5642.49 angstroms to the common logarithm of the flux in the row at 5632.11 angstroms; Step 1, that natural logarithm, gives -0.020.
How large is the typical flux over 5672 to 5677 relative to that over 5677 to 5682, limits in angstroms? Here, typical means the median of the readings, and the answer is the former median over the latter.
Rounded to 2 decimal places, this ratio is 0.99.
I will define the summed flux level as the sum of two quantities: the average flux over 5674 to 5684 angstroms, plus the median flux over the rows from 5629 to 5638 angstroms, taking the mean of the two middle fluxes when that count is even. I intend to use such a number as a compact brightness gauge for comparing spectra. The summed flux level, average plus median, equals 40.1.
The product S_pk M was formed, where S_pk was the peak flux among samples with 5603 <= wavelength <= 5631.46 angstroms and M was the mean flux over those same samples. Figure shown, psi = 438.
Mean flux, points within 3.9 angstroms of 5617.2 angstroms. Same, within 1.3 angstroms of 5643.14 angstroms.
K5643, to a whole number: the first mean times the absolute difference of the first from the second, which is 24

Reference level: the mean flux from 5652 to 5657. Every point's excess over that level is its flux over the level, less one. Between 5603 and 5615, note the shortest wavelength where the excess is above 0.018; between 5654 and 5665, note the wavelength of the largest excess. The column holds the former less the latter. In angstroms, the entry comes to -57.1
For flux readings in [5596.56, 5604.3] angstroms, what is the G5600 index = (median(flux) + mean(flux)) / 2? 19.9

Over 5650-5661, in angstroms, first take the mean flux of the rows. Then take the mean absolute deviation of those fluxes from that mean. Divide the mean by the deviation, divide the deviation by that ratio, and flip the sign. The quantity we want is -0.0067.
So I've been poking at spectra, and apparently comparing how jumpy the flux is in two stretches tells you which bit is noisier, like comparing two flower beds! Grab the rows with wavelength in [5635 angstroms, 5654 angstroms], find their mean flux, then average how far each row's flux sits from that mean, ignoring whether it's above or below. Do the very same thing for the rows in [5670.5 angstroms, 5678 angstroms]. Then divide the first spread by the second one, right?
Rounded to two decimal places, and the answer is 3.81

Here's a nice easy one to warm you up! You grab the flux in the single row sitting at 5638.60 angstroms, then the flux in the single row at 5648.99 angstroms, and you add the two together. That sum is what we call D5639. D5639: 38.8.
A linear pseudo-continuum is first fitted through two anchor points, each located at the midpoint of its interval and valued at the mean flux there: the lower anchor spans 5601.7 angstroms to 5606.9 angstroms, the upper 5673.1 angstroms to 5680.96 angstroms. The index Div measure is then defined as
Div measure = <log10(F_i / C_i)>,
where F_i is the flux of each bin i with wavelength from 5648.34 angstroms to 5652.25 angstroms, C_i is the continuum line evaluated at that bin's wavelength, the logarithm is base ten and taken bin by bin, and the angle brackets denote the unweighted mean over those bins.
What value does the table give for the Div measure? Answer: -0.027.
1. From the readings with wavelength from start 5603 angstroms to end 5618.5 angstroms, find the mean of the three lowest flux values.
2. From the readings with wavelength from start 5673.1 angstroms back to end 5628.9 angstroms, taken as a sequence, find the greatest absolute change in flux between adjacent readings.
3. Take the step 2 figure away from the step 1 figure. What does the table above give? 20.3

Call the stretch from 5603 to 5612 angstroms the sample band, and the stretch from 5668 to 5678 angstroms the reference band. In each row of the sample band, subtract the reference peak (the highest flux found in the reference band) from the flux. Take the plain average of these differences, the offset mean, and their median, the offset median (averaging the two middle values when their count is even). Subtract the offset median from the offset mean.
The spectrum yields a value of -0.006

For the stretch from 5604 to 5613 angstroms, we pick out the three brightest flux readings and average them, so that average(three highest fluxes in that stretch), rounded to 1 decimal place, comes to 21.1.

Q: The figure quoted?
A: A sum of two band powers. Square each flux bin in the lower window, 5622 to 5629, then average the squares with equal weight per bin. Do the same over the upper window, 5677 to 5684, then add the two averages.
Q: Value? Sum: 806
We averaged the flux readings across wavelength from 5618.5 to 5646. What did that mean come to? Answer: 20.3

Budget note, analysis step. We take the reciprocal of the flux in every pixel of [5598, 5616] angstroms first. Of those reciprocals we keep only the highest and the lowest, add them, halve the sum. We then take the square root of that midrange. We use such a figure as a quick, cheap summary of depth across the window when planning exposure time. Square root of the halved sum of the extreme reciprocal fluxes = 0.222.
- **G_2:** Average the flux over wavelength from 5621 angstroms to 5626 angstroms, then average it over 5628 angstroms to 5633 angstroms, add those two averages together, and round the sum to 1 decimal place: 41.3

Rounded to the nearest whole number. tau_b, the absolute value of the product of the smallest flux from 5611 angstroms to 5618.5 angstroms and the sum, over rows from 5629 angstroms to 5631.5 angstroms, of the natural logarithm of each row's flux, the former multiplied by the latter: 124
